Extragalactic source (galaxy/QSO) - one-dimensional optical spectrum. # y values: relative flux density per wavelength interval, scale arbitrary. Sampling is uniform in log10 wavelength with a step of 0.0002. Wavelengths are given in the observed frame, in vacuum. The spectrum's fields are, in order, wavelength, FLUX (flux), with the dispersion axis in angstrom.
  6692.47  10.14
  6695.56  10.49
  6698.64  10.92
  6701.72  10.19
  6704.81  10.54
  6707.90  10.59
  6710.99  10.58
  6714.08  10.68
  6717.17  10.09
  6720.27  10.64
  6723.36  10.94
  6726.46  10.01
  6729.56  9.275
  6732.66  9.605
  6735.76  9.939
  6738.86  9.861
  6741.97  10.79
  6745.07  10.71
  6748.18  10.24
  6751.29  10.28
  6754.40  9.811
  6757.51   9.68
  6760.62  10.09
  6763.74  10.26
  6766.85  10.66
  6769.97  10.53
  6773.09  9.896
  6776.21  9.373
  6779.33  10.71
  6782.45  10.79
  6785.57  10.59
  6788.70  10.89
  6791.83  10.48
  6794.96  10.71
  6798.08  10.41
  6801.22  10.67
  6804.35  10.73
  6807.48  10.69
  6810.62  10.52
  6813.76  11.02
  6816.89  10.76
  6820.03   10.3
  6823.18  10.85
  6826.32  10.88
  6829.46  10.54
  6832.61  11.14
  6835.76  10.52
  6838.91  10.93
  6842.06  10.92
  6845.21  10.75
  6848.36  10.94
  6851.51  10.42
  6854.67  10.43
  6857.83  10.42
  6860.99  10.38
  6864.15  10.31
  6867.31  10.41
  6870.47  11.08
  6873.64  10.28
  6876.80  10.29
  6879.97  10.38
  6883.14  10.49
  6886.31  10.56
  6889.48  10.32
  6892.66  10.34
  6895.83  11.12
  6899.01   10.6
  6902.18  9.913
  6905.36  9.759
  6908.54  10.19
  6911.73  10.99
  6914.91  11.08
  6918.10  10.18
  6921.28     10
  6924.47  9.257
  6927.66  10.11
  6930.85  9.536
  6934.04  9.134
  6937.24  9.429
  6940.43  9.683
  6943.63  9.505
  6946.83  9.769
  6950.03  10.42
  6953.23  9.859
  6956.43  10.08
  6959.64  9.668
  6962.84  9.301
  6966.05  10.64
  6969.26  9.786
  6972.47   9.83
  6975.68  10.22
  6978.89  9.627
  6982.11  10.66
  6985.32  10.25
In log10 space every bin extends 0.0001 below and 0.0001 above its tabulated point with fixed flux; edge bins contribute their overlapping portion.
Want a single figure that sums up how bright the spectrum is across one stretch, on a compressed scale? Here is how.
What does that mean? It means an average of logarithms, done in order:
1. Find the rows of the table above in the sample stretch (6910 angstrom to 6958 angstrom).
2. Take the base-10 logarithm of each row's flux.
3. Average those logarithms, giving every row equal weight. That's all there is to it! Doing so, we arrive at 1.00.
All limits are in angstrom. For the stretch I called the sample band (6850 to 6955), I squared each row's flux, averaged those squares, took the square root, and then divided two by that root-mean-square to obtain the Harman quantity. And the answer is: 0.196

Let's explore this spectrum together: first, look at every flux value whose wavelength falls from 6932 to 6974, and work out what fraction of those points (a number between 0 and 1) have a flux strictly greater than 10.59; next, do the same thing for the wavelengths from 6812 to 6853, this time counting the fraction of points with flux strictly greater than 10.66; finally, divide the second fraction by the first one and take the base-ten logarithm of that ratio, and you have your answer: 1.0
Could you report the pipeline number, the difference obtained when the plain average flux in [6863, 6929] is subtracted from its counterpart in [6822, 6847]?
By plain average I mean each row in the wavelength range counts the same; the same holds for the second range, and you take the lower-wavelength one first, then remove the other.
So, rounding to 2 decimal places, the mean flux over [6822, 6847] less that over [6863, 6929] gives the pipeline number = 0.45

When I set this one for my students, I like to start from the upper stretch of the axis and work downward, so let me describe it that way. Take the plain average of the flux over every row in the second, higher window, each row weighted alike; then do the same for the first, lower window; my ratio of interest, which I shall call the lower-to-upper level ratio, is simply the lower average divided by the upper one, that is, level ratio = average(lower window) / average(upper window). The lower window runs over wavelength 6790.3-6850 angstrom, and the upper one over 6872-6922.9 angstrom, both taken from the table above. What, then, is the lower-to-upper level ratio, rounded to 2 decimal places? 1.03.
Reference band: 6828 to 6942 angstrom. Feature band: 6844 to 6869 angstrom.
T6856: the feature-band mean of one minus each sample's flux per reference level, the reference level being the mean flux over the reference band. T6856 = -0.015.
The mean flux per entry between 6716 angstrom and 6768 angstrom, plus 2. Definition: 12.17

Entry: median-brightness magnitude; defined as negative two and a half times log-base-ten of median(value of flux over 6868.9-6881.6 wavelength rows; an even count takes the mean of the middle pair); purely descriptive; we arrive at -2.54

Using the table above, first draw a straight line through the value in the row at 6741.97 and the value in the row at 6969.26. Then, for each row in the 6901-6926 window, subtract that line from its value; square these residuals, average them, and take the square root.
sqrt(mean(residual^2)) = 0.58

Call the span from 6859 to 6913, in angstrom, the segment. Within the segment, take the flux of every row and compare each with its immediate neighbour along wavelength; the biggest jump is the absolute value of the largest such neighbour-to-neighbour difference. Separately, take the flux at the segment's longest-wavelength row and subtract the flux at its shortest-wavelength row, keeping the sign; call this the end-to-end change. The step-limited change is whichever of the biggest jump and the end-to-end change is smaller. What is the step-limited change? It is 0.6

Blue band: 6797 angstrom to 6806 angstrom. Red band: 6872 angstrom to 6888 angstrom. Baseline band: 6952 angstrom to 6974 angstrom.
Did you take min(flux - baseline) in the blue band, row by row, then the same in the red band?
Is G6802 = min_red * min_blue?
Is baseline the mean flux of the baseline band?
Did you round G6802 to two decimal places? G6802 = 0.21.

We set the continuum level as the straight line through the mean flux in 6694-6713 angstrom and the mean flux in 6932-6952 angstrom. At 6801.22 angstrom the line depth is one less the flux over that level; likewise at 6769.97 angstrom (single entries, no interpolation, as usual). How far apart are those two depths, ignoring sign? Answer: 0.026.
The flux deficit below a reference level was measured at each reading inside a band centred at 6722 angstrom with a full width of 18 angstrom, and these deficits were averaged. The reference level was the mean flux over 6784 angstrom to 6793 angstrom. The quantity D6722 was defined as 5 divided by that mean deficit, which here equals 13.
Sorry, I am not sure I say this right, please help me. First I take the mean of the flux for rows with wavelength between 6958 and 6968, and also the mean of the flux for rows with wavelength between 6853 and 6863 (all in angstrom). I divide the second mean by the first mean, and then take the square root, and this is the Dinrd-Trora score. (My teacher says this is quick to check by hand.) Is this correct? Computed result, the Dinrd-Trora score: 1.03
